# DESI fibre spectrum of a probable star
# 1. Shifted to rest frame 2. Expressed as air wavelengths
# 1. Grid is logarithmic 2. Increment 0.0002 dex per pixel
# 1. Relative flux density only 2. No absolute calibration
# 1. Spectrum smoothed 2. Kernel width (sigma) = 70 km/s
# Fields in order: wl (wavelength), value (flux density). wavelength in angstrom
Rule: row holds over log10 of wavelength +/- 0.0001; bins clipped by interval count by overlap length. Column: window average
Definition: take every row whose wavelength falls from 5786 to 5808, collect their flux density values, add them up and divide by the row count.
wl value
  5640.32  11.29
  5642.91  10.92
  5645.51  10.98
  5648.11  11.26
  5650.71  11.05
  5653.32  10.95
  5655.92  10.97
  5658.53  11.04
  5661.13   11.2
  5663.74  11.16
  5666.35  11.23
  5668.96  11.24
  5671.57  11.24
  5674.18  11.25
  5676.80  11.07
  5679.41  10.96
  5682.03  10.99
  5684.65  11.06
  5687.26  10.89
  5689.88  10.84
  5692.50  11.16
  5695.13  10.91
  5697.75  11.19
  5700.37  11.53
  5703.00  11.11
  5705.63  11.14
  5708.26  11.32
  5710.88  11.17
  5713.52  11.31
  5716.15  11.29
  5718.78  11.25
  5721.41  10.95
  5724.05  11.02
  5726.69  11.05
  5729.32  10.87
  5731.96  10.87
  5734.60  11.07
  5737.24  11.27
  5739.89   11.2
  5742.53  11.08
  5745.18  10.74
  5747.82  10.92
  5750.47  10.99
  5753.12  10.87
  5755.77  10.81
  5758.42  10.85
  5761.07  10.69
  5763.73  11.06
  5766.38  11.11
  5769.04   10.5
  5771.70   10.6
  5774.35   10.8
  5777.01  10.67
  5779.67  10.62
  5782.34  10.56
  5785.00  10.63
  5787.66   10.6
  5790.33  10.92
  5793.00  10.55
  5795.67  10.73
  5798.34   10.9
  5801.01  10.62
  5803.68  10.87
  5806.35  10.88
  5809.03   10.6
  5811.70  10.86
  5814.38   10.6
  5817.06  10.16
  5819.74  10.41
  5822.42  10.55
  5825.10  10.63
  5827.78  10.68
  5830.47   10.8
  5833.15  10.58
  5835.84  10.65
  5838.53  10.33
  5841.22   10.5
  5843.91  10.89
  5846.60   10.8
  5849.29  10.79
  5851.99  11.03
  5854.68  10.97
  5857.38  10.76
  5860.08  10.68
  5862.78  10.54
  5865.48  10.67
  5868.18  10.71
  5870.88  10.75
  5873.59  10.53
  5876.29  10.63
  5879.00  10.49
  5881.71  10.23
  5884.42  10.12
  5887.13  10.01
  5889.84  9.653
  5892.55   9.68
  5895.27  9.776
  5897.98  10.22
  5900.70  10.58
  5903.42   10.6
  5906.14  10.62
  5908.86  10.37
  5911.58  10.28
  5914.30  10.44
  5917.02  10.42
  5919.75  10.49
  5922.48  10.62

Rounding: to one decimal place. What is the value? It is 10.8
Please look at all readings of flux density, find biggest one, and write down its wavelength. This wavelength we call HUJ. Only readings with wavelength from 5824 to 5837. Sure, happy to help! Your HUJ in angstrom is 5830.47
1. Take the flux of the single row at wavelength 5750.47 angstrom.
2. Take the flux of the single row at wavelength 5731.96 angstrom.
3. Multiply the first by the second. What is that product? 119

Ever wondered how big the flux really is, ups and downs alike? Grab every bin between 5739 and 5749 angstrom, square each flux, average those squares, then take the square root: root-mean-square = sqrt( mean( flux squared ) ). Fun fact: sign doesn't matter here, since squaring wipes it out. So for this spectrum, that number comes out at 11.0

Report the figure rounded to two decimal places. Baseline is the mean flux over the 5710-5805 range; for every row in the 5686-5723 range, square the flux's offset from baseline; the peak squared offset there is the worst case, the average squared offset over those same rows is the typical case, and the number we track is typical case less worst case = -0.31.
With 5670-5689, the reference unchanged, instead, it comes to -0.08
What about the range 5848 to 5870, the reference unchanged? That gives -0.08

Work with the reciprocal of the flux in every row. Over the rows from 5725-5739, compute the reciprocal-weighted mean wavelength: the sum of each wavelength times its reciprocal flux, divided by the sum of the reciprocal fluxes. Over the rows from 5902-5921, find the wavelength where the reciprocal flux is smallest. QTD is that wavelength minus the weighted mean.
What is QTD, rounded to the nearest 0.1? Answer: 174.2 angstrom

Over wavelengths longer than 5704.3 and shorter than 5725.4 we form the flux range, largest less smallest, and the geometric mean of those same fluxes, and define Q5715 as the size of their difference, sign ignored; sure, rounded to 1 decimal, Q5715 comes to 10.8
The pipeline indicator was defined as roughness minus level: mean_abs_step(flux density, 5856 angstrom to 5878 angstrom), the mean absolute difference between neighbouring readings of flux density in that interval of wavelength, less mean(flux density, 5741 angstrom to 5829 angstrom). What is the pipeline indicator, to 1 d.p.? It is -10.6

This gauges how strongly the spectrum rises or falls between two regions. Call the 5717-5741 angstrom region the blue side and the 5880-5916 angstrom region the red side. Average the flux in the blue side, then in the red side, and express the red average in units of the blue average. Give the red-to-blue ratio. 0.922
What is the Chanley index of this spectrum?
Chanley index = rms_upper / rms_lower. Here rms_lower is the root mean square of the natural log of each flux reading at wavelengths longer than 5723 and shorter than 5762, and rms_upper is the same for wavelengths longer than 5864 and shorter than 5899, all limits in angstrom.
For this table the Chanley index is 0.973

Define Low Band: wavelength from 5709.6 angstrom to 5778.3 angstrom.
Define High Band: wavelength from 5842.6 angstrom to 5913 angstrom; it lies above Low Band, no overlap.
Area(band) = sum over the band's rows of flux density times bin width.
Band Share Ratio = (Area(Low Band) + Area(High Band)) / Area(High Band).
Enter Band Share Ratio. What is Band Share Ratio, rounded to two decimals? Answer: 2.02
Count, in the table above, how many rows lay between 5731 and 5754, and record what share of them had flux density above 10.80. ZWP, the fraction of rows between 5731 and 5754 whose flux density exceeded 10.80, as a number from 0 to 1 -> 0.89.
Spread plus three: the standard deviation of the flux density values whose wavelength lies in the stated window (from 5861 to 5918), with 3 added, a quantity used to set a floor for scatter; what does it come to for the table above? 3.33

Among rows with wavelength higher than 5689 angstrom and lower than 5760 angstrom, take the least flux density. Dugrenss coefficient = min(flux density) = 10.74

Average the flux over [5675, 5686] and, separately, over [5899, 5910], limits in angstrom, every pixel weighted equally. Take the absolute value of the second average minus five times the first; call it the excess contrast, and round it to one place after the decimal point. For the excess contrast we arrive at 44.6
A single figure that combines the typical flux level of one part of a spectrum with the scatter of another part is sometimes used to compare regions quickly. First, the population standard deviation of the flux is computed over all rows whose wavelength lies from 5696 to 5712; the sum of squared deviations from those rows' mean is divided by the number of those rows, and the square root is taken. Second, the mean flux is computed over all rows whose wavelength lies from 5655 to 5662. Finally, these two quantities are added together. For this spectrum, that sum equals 11.2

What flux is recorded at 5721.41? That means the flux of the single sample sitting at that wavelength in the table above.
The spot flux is 10.95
